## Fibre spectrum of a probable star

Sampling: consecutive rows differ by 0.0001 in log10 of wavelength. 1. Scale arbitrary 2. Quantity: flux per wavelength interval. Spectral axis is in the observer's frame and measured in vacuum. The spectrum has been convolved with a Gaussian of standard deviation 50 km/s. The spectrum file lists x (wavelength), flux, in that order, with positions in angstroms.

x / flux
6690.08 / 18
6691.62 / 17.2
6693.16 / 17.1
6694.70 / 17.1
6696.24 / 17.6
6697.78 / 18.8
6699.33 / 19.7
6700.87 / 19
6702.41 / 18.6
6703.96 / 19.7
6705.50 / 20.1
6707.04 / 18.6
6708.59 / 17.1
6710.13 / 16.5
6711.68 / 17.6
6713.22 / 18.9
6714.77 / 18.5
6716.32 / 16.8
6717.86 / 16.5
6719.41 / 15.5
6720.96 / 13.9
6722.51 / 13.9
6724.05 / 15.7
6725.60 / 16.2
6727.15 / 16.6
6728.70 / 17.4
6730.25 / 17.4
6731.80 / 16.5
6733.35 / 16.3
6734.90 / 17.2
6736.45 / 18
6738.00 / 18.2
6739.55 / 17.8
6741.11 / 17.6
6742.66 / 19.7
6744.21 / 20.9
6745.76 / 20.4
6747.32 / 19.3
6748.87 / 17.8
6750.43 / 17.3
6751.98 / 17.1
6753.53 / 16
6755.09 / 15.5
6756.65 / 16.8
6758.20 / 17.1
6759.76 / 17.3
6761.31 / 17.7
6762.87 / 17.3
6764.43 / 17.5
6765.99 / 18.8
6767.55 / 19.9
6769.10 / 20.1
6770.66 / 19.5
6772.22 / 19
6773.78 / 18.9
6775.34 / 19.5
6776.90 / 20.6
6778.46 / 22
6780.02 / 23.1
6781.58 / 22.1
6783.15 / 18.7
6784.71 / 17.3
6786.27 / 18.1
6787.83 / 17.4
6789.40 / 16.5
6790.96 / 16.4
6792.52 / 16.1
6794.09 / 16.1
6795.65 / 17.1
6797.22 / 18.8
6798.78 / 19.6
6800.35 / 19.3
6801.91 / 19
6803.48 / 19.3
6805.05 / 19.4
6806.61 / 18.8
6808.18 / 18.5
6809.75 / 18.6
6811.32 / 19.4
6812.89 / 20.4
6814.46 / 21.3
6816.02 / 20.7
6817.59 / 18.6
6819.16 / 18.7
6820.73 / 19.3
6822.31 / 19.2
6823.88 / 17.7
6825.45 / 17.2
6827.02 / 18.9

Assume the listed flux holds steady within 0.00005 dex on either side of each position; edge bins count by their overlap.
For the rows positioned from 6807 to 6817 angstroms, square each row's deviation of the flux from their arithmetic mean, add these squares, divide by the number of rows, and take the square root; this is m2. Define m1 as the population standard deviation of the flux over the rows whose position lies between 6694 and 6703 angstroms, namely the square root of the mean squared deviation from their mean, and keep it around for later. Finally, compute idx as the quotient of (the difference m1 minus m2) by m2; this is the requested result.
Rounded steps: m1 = 0.87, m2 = 1.06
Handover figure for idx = -0.2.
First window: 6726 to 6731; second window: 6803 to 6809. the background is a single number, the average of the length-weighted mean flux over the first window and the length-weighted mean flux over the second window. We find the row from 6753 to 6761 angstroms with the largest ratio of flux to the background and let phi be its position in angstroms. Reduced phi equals 6759.76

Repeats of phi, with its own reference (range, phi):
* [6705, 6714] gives 6705.50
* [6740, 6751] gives 6744.21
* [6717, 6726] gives 6717.86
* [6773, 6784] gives 6780.02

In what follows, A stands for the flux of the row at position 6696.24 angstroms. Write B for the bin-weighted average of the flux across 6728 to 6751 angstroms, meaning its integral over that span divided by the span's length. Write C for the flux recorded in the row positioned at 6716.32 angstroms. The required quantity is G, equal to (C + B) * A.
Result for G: 615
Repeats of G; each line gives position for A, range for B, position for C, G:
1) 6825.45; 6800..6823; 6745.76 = 684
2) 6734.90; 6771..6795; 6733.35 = 604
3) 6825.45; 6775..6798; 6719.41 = 587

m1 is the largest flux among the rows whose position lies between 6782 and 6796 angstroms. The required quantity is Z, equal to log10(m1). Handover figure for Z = 1.27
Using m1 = 18.7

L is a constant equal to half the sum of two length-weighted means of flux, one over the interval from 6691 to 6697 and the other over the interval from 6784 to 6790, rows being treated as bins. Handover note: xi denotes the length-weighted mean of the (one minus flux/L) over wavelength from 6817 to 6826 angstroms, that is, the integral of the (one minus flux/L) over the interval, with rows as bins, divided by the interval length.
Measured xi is -0.07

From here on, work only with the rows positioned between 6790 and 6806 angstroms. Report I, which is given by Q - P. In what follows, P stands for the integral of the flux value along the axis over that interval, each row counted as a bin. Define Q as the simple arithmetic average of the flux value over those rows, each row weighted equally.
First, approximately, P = 290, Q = 18.1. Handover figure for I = -272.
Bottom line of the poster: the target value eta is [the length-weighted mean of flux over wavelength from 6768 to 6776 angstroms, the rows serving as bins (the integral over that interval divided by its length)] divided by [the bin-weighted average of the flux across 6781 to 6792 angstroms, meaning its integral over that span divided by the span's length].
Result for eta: 1.08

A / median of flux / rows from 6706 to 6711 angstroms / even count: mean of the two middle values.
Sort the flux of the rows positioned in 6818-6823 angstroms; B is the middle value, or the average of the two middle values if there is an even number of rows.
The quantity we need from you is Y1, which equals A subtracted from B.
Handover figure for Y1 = 2.1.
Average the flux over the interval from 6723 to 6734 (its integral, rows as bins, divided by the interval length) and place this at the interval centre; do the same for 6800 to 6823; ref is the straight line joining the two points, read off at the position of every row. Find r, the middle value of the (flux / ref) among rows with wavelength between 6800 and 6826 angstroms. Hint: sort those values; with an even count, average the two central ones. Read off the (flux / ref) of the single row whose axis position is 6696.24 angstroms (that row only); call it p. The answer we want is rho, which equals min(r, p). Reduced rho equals 0.98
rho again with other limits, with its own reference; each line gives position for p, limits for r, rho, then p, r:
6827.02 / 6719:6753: 0.95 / 0.95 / 1.03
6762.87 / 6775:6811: 0.98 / 0.98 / 1.00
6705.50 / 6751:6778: 1.00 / 1.28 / 1.00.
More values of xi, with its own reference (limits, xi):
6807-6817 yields -0.14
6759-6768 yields -0.04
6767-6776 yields -0.13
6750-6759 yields 0.04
